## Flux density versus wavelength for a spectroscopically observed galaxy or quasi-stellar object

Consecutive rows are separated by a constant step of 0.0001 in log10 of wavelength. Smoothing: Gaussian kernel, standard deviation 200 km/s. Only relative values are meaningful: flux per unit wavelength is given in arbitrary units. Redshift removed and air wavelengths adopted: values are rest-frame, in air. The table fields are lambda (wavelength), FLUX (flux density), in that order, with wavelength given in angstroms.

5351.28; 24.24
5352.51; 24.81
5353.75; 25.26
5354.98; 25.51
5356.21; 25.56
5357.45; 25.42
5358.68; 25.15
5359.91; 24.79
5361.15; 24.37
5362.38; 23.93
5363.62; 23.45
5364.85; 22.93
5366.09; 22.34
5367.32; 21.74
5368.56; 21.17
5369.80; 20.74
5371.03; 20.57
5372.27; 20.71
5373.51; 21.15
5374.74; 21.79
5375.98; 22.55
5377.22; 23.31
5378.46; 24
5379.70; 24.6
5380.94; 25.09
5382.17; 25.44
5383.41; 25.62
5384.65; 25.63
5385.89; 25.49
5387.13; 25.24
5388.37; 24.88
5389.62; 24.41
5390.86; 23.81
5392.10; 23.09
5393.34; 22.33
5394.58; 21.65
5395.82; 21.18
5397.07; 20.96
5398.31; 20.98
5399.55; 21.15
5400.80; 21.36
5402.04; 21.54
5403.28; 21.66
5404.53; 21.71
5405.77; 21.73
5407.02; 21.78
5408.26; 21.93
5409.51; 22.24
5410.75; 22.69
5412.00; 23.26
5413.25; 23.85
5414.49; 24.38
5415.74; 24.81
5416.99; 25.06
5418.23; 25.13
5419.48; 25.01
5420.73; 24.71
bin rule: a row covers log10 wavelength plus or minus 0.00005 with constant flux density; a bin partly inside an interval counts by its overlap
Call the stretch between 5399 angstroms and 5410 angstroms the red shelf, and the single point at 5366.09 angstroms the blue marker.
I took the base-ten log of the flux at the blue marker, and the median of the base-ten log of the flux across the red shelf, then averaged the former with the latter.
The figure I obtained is 1.34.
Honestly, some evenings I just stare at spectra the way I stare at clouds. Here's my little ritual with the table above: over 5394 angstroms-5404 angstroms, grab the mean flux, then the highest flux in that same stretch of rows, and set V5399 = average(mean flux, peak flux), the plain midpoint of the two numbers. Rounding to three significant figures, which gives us 21.5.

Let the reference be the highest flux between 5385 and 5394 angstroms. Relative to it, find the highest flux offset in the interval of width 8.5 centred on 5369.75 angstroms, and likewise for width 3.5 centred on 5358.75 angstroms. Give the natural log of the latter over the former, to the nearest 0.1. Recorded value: -3.8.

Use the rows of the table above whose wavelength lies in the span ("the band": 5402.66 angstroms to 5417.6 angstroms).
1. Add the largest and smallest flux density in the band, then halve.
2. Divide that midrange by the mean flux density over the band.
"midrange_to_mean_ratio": 1.019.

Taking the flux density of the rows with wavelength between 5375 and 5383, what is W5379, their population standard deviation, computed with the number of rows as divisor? 1.0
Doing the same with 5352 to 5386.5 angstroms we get 1.7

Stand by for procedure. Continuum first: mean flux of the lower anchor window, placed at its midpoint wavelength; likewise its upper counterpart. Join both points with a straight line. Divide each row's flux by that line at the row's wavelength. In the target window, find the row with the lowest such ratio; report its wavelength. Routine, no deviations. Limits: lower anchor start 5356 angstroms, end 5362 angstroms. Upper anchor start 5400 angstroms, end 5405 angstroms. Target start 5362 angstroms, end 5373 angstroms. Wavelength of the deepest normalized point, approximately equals 5371.03 angstroms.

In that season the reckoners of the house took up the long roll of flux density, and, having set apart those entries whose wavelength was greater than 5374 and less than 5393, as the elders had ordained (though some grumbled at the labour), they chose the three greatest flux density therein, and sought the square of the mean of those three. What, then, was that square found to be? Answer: 654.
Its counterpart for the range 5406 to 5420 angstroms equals 628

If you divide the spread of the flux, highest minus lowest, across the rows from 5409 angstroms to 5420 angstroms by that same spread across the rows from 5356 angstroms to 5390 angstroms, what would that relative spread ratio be 0.57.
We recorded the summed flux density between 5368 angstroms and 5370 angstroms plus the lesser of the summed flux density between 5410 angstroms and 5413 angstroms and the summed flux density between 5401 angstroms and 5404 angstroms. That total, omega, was 85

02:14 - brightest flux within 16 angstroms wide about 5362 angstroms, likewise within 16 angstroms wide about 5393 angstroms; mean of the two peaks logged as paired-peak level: 25.5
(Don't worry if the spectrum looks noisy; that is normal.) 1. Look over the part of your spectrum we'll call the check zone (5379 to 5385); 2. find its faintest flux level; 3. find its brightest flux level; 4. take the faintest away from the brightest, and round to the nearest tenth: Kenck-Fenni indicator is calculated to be 1.0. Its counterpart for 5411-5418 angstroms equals 1.8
